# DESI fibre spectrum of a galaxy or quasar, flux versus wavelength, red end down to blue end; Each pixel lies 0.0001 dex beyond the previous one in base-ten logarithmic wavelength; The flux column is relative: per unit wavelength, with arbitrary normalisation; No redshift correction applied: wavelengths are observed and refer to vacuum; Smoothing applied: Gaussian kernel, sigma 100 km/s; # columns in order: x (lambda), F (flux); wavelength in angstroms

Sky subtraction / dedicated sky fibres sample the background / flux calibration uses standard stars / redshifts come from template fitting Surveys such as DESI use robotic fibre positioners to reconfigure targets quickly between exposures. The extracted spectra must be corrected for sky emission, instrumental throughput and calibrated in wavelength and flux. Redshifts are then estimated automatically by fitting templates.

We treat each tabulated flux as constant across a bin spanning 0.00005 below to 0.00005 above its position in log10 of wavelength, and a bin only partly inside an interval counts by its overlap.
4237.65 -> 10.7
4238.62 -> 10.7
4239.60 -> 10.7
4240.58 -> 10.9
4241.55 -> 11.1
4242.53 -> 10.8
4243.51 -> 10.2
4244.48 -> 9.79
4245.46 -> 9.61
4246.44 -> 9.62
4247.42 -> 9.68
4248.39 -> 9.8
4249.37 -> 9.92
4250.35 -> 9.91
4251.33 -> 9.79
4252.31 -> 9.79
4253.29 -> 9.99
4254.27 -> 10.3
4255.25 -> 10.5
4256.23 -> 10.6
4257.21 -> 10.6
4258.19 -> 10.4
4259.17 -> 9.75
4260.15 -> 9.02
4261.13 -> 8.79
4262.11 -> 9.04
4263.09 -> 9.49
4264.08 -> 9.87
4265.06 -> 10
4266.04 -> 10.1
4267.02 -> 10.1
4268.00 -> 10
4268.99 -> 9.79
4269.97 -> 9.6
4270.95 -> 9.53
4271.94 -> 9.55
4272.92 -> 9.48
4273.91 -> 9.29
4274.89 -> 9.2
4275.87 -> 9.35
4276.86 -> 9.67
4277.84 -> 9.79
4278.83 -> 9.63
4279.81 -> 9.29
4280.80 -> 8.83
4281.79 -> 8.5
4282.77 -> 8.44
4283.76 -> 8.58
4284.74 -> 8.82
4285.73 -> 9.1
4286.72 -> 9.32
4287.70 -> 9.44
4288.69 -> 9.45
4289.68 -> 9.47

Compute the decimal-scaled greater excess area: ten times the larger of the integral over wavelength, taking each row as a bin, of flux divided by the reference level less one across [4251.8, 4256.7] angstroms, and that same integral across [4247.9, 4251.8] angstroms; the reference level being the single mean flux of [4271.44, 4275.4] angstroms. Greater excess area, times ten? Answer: 4.5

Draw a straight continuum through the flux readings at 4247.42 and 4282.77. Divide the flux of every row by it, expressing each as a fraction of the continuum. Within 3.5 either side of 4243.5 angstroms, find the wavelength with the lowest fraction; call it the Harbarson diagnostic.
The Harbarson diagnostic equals 4245.46 angstroms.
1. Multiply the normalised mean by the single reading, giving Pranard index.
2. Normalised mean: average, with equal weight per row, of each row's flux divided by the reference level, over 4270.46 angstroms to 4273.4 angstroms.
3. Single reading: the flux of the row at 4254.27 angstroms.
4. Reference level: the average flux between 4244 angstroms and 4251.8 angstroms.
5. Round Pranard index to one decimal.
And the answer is 10.0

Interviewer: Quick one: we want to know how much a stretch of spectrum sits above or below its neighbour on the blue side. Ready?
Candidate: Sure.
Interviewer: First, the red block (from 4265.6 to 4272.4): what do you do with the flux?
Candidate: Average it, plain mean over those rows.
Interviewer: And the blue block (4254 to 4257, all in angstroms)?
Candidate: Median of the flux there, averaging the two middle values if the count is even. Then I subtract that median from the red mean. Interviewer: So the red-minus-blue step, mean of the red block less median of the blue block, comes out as -0.69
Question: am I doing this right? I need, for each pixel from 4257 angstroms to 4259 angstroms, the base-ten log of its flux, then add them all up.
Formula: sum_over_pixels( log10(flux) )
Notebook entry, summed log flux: 2.04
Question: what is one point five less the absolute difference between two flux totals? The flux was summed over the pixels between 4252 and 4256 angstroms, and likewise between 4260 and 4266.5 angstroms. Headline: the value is -24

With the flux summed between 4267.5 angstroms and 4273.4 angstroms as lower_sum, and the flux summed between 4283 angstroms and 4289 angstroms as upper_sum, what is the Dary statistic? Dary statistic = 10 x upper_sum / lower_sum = 9.4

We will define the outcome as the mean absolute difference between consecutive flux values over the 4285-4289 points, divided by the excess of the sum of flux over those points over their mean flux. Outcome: 0.0042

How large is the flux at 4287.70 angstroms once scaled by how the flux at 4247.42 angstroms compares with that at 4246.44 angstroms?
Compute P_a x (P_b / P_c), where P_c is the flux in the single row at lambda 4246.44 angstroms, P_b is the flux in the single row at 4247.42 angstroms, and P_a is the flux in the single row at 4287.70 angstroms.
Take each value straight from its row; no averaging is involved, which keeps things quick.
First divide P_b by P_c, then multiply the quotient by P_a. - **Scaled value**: 9.5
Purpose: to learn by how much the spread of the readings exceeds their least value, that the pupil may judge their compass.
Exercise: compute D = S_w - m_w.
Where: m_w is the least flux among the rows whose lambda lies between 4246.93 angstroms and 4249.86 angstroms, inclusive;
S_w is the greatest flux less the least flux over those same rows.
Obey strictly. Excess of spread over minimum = -9.4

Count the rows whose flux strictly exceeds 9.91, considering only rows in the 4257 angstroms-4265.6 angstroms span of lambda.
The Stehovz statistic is 3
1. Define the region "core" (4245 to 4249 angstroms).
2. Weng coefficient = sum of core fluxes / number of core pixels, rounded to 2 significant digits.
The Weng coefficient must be 9.7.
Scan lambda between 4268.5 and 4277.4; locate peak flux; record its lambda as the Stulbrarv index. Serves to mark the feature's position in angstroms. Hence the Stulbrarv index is 4268.99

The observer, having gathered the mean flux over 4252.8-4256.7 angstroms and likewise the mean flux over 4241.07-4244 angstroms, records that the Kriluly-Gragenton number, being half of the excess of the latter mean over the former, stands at 0.18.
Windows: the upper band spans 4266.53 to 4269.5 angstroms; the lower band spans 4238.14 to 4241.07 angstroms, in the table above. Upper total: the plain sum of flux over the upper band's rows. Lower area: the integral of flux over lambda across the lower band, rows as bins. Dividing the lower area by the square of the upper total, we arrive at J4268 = 0.0353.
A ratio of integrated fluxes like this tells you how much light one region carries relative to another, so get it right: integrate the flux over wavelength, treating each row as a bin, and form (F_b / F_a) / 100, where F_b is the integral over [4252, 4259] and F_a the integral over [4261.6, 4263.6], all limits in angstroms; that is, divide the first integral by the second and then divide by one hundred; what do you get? 0.039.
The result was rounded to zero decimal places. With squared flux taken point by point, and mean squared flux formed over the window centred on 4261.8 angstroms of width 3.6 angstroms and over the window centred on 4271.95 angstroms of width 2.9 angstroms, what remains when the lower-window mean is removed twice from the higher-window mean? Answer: -75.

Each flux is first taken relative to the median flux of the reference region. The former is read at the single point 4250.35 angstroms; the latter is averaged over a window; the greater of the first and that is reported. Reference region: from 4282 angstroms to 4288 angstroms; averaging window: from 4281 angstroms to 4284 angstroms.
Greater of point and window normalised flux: 1.11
